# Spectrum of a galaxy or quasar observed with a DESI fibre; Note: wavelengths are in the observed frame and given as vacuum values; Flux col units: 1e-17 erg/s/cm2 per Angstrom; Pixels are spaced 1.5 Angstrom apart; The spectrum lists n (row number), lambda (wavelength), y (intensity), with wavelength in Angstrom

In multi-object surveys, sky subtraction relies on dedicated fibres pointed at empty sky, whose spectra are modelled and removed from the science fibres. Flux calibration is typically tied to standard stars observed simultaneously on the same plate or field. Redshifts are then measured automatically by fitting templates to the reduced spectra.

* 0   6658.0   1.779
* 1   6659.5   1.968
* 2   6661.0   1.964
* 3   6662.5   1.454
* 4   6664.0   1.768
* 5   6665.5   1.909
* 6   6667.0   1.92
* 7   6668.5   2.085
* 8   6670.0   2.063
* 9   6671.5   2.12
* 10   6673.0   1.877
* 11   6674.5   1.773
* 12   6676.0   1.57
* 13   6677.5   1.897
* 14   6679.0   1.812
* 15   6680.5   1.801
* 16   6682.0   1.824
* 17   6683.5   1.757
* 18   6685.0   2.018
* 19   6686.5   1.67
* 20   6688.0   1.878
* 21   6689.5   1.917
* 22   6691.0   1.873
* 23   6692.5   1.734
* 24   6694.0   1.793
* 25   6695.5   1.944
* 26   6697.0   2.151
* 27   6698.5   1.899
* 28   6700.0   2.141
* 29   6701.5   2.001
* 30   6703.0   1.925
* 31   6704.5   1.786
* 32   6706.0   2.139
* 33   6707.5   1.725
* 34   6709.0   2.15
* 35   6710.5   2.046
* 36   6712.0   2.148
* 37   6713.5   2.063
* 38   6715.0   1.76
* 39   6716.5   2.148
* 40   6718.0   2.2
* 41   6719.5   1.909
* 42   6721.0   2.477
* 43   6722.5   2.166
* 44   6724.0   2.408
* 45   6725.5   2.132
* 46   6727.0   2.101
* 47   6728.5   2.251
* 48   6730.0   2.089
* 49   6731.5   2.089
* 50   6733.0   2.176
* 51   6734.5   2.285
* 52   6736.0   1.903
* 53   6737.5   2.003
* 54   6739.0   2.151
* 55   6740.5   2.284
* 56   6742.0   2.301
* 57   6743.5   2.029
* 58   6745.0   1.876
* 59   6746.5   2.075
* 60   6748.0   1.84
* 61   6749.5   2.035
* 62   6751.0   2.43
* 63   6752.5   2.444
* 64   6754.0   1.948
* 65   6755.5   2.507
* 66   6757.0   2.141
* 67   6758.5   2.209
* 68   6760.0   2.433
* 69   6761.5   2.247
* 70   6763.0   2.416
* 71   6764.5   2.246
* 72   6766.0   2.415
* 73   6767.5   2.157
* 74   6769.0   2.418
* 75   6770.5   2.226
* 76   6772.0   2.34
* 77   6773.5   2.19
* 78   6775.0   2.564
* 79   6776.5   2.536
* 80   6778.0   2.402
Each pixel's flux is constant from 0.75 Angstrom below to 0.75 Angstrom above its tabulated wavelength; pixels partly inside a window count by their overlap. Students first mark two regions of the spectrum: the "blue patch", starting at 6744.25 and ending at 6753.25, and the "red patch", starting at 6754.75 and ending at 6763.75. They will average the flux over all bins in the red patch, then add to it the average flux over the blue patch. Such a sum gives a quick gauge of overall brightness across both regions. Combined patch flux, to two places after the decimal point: 4.44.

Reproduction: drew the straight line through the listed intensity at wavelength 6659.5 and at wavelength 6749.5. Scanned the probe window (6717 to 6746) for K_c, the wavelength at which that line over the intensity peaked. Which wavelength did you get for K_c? 6745.0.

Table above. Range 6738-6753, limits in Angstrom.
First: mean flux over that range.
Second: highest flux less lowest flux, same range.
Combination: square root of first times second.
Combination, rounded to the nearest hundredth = 1.14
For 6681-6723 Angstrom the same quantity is 1.26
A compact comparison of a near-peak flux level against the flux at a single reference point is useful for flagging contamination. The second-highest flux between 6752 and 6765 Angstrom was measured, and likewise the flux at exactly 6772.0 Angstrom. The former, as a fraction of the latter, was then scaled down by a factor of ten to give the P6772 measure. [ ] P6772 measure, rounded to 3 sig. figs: 0.104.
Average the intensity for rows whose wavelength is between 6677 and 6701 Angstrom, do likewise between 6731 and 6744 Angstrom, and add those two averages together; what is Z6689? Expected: 4.02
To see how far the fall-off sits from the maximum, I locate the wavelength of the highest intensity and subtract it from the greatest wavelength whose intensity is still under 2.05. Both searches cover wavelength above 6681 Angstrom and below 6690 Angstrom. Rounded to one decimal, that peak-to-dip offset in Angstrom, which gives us 4.5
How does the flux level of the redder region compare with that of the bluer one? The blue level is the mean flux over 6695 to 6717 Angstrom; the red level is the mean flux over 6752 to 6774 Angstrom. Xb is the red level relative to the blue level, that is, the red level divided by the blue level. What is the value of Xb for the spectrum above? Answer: 1.14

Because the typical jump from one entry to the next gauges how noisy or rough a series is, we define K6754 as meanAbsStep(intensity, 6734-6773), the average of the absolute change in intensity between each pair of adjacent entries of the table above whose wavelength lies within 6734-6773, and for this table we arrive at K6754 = 0.22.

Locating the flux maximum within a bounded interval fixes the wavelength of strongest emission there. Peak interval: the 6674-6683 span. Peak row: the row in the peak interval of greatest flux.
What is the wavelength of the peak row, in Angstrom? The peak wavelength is 6677.5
